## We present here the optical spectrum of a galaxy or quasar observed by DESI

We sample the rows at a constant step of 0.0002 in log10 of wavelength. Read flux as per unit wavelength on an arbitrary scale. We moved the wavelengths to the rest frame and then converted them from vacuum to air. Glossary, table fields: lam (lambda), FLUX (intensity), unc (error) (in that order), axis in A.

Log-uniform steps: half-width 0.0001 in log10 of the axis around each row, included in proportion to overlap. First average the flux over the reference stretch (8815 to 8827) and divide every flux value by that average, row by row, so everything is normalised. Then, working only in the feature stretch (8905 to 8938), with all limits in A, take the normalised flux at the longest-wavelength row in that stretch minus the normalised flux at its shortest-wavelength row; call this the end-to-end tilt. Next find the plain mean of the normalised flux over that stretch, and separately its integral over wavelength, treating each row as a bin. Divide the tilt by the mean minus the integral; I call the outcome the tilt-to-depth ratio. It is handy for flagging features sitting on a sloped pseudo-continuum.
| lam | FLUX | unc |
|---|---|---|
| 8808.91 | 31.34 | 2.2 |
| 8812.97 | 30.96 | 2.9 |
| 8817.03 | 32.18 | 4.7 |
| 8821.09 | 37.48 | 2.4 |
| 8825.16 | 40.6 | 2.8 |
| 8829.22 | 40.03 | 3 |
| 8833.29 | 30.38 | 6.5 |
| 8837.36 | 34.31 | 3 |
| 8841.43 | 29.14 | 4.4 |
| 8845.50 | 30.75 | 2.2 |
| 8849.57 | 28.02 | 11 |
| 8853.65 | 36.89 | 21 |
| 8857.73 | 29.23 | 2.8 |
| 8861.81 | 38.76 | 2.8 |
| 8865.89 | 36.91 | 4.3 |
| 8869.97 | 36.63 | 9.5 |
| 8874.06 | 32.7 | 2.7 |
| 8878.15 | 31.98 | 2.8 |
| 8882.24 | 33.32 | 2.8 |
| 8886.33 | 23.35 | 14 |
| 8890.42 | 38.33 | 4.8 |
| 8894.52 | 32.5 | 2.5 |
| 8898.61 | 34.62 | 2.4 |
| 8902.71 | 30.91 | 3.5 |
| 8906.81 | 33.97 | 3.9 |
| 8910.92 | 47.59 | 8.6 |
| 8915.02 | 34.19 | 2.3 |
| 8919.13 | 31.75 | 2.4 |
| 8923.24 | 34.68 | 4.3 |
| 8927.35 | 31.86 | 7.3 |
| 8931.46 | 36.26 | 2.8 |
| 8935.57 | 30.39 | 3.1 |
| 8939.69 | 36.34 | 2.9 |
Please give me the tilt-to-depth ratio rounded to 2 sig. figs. 0.0032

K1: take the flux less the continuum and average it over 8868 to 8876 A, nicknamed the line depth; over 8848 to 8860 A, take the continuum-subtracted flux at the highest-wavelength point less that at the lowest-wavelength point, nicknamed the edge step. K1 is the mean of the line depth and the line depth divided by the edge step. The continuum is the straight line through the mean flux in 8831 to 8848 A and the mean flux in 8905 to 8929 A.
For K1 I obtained 1.9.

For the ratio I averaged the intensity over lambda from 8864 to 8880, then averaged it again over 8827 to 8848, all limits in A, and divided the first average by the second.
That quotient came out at 1.05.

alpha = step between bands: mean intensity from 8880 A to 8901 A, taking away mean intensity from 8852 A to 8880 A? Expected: -2.3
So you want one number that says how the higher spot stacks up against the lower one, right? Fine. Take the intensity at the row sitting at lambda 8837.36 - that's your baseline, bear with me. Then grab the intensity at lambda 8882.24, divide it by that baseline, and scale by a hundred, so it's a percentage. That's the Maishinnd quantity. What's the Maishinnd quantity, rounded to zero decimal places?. 97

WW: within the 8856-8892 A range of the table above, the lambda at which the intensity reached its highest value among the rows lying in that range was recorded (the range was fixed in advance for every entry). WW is 8861.81 A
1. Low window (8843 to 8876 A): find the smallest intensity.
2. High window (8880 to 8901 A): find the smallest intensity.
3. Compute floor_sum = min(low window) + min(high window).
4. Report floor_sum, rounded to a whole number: 51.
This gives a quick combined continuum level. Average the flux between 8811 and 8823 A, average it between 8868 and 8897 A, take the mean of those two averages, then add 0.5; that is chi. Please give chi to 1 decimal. 33.6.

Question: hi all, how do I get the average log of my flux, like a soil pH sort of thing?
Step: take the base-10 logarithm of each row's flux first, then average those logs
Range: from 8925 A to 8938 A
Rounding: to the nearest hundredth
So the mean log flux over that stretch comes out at 1.52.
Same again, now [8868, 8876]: 1.54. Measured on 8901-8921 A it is 1.55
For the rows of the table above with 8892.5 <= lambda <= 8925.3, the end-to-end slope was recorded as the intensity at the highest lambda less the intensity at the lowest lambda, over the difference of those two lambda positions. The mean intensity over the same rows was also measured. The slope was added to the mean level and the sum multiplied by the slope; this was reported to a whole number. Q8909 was 3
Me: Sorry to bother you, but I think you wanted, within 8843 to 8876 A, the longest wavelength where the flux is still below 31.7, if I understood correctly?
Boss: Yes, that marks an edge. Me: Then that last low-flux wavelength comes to 8857.73 A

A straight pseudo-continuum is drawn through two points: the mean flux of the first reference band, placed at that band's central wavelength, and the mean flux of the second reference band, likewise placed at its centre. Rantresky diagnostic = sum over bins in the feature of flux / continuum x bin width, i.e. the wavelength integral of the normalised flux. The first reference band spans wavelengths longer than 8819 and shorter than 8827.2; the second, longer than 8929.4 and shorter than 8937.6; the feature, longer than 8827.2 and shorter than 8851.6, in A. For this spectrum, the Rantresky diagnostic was 20.5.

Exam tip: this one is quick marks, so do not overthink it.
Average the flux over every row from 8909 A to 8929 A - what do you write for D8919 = 36.0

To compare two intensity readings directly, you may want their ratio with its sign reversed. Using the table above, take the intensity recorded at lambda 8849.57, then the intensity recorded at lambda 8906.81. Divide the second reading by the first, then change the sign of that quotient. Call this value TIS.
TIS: -1.2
